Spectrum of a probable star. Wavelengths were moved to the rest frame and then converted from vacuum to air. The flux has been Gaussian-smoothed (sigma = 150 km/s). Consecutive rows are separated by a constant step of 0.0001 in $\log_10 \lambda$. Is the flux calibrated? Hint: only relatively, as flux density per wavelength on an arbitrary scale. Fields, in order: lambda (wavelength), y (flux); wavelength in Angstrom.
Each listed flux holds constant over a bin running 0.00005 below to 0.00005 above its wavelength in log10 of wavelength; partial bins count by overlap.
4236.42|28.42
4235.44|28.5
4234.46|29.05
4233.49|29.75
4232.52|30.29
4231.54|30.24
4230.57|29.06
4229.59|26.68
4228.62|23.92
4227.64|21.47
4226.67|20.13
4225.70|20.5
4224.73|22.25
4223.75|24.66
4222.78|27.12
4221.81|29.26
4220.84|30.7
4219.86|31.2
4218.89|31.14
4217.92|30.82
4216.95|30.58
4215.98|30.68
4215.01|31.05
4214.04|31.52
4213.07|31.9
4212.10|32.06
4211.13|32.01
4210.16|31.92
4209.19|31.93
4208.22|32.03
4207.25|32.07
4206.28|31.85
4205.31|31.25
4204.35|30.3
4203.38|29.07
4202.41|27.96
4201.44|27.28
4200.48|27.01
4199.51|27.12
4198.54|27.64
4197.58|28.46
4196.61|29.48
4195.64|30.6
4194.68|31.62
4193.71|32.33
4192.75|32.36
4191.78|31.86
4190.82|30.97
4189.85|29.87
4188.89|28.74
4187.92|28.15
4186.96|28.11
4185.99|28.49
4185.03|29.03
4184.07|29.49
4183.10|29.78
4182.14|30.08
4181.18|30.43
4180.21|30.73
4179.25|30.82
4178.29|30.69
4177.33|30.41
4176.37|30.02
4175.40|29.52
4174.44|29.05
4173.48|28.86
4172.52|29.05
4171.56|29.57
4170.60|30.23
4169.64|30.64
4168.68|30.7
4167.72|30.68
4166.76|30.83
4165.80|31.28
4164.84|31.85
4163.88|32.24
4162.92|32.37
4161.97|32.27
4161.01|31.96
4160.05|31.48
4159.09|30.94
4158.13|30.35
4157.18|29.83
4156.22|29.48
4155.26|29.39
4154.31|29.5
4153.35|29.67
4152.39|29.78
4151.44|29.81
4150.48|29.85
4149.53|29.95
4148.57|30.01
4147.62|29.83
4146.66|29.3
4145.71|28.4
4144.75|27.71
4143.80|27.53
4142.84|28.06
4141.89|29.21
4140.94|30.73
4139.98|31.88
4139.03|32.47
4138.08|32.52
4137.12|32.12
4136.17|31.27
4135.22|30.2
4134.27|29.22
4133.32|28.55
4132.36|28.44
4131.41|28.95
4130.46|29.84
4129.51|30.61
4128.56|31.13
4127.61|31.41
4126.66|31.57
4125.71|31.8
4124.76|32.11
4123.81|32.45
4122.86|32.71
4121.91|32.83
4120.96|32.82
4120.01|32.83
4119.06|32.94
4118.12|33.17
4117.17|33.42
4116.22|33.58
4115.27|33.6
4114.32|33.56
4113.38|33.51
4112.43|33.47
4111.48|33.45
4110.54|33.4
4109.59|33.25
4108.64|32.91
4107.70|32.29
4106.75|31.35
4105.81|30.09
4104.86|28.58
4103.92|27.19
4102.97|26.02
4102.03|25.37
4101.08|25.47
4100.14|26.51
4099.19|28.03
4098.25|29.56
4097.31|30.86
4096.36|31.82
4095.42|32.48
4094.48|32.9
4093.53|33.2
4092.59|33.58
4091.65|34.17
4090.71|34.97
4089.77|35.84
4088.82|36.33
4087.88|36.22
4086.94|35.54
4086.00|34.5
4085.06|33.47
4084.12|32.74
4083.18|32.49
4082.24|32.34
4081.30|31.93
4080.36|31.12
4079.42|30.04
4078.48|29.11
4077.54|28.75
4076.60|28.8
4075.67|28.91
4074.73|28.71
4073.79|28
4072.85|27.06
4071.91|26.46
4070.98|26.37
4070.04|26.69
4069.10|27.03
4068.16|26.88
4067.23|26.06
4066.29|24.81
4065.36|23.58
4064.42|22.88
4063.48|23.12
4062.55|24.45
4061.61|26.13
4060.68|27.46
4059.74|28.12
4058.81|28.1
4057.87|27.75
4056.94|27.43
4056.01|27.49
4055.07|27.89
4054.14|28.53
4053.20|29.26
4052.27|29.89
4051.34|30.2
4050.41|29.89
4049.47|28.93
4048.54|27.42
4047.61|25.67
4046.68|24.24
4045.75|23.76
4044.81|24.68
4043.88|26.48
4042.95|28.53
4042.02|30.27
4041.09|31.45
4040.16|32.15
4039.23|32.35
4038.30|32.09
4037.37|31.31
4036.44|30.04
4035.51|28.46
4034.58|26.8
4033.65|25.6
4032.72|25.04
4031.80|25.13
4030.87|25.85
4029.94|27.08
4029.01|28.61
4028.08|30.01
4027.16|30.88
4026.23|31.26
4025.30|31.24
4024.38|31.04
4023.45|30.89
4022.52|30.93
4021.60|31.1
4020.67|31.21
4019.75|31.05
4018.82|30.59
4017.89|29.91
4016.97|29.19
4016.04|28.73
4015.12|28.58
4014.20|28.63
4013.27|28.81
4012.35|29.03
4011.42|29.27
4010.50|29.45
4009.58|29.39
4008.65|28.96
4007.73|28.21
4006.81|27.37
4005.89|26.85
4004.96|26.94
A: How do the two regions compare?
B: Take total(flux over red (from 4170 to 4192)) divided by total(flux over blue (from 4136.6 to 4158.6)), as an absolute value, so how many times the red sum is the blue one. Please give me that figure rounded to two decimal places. 1.00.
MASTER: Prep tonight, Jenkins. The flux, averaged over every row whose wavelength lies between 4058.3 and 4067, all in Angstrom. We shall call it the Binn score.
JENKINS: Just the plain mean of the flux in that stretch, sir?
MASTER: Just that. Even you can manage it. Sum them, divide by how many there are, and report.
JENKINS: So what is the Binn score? 25.4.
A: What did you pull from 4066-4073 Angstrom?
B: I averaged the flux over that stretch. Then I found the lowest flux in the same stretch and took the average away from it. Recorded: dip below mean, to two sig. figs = -1.6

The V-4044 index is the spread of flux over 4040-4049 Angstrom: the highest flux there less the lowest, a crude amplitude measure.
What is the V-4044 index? 8.4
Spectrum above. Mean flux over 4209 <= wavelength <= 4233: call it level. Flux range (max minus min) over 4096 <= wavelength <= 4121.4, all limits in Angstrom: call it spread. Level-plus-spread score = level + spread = 37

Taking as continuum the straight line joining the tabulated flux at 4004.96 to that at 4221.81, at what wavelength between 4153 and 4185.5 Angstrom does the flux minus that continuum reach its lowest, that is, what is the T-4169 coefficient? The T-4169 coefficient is 4173.48 Angstrom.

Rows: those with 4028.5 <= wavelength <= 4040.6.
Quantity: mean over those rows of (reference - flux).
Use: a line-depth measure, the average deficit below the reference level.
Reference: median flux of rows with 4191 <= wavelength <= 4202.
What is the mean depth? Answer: 0.98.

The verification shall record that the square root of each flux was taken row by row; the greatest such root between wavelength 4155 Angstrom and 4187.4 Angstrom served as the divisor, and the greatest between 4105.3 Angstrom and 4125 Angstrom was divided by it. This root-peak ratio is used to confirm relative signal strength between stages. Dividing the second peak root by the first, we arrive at 1.02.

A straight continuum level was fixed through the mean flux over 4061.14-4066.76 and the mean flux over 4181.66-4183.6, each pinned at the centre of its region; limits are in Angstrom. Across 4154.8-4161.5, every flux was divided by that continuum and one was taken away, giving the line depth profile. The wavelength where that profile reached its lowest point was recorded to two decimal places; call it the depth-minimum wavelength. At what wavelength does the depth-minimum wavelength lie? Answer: 4155.26 Angstrom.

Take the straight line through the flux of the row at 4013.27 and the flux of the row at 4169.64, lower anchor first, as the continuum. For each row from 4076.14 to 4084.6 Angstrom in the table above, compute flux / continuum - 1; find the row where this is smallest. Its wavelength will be 4077.54 Angstrom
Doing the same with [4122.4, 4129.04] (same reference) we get 4128.56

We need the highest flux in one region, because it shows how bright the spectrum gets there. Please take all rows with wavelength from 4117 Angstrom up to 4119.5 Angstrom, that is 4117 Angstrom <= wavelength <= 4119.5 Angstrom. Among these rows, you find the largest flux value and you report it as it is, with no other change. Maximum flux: 33.42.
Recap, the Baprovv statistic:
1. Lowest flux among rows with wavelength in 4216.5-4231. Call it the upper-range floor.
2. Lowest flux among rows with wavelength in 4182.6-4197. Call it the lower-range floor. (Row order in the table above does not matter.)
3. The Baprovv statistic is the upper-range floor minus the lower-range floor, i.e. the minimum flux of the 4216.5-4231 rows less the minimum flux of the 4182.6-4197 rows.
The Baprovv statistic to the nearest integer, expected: -8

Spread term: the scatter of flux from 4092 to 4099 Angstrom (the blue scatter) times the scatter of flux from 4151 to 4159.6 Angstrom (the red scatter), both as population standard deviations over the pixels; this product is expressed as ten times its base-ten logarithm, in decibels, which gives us -2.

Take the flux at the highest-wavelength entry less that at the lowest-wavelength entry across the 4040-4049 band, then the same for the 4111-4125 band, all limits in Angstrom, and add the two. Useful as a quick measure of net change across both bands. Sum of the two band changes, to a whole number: -6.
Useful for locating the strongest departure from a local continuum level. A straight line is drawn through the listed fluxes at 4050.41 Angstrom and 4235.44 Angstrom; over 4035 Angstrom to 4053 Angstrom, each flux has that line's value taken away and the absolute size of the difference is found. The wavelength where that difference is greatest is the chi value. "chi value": 4045.75 Angstrom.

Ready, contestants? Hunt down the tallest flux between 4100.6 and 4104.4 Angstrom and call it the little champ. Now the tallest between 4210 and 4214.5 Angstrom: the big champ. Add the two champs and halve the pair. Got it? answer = 29.6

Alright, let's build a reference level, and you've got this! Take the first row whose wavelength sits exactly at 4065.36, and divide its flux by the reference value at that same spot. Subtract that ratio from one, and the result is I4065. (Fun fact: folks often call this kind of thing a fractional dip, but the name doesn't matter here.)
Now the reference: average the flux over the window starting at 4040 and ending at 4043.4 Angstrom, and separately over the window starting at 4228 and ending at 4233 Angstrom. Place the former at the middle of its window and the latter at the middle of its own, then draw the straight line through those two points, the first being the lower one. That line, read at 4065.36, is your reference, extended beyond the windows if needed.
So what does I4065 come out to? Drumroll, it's 0.2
